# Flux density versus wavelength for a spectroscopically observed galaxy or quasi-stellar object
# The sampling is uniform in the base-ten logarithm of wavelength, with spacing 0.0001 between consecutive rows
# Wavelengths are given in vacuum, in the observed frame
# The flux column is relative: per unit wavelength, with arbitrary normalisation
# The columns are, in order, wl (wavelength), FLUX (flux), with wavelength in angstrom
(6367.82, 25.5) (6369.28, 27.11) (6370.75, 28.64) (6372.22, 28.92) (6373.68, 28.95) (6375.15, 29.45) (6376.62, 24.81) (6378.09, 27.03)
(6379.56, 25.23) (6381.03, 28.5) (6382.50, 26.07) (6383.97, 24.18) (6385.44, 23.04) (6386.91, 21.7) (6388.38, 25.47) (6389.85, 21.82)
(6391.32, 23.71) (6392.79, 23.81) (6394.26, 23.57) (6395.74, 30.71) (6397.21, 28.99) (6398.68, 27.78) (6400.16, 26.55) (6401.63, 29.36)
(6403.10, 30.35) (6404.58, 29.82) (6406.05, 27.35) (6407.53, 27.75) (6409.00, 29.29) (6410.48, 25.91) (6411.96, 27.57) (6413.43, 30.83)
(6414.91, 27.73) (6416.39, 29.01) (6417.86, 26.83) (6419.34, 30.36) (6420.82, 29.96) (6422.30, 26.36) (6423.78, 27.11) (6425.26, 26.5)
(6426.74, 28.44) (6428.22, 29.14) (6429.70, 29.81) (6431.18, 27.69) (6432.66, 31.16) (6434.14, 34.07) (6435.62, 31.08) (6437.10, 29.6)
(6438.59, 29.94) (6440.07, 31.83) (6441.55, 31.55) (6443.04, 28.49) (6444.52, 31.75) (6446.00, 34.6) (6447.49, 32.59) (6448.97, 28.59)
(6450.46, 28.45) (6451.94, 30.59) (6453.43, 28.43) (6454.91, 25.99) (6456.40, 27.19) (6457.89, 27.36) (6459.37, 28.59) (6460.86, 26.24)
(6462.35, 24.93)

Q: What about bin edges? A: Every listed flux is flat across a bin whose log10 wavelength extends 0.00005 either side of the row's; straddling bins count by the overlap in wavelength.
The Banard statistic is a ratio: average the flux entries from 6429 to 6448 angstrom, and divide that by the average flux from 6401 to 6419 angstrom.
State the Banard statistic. 1.09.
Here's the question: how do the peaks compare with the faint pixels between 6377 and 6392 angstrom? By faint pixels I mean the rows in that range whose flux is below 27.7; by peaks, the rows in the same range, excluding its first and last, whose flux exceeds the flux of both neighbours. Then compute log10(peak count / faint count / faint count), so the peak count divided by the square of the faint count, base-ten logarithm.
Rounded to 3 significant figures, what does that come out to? -1.61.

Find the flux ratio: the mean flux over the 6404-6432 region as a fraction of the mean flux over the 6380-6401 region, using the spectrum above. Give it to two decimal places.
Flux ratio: 1.11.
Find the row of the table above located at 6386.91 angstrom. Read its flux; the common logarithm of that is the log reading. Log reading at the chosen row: 1.34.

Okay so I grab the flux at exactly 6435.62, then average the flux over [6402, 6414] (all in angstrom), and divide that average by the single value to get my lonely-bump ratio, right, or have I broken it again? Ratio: 0.92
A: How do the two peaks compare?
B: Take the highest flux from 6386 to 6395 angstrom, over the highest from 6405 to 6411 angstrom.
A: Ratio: 0.87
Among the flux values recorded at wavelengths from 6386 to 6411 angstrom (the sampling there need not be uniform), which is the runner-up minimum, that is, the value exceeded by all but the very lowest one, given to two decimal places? 21.82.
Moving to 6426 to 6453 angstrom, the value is 28.44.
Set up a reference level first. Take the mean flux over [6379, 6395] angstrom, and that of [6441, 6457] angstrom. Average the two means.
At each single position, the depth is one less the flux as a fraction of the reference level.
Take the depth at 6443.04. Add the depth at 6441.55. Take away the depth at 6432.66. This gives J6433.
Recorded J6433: -0.07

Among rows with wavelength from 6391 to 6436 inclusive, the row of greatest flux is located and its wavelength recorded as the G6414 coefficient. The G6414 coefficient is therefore 6434.14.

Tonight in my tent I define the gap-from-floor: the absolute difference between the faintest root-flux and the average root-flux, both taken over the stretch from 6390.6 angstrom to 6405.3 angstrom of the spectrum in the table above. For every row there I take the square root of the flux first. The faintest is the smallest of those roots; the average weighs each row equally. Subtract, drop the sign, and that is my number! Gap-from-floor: 0.38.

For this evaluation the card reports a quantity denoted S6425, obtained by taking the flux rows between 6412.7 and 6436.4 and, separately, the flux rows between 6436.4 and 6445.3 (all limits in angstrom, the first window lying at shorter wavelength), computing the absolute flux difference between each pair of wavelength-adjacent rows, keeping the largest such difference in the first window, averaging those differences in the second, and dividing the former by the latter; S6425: 2.04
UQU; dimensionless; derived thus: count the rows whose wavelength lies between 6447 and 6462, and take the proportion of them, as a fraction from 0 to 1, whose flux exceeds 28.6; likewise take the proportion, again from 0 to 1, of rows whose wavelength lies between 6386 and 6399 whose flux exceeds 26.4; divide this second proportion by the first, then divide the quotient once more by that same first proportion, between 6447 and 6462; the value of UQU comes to 8.3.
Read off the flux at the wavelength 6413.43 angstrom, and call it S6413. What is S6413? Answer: 30.83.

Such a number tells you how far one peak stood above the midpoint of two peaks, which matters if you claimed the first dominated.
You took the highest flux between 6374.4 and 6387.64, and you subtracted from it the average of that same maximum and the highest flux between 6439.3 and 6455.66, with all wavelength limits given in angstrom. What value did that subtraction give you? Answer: -2.6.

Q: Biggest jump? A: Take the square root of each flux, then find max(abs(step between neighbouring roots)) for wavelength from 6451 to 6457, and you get 0.23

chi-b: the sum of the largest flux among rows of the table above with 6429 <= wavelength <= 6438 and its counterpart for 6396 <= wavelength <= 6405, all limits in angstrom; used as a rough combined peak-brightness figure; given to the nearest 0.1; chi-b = 64.4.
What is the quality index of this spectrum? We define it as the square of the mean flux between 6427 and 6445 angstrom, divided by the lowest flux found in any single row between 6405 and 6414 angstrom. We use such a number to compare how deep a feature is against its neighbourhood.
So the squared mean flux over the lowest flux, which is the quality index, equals 36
